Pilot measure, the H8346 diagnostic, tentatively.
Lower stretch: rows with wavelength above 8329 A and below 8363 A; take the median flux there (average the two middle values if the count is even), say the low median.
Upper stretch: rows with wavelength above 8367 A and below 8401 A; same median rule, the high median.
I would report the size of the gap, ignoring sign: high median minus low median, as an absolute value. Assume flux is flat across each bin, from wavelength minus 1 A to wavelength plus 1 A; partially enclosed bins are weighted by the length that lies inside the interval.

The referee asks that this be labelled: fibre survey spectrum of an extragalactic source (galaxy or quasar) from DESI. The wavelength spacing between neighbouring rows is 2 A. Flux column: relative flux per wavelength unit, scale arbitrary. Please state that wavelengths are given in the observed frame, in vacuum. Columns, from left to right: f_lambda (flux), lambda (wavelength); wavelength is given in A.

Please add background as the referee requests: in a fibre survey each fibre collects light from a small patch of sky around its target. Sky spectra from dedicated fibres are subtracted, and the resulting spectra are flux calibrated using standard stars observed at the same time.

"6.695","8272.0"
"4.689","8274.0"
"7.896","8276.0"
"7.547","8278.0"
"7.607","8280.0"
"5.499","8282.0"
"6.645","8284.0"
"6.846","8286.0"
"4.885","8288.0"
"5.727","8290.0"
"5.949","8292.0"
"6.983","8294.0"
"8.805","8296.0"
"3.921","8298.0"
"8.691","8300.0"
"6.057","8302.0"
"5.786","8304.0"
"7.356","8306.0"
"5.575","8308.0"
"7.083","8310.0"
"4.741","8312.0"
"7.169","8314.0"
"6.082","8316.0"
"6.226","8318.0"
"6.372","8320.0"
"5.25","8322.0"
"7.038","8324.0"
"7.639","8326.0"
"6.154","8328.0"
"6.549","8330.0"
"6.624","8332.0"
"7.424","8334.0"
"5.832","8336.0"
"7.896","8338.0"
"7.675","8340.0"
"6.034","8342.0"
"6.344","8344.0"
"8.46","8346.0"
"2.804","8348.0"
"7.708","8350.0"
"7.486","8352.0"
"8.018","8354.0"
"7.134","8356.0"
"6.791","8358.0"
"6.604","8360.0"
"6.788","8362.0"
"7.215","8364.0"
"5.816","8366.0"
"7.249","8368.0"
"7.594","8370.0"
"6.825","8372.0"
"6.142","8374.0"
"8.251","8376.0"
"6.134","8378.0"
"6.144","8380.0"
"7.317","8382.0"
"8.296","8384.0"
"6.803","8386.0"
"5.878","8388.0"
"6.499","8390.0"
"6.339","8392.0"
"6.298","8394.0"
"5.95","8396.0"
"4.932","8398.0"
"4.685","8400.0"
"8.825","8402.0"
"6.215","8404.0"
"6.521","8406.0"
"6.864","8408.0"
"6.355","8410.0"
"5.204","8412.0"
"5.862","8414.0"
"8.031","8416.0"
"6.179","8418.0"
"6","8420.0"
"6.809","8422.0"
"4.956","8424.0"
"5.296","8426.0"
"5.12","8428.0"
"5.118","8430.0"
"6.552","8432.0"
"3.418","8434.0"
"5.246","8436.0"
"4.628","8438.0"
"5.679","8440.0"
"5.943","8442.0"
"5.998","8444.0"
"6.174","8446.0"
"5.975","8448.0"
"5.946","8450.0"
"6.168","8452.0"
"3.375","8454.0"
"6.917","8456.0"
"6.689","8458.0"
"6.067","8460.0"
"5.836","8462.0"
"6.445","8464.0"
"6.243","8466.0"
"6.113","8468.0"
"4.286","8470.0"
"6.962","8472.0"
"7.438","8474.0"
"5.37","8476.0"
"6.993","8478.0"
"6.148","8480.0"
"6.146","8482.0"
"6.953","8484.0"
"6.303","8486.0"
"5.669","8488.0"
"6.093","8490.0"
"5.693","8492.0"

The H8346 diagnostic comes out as 0.5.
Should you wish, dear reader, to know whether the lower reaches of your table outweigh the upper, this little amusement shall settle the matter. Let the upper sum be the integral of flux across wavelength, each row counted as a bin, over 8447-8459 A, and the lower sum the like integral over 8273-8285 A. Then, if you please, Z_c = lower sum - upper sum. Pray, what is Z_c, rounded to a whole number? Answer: 10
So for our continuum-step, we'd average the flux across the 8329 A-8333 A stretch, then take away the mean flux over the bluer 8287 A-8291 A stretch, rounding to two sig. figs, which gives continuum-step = 1.3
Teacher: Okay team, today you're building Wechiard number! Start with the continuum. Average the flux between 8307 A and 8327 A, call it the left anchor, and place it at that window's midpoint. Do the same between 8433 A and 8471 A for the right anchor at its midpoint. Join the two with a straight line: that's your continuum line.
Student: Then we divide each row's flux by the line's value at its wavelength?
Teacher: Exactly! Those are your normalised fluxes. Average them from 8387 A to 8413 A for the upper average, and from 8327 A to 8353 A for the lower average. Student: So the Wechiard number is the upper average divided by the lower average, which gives 0.97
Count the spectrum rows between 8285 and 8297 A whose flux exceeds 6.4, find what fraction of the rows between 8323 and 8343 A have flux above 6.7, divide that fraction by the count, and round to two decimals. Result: 0.17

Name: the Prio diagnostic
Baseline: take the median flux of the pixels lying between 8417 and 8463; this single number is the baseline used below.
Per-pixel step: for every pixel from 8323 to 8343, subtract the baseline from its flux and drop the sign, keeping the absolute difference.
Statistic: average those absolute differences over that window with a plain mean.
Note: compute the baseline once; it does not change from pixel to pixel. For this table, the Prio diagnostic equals 1.0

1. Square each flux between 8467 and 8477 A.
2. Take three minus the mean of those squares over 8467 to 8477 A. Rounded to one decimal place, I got -34.7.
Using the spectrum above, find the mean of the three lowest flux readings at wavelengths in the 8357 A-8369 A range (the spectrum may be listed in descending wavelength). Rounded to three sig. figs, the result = 6.40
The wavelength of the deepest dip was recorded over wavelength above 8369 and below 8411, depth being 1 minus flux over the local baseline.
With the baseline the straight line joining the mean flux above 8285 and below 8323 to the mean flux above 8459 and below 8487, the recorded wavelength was 8400.0 A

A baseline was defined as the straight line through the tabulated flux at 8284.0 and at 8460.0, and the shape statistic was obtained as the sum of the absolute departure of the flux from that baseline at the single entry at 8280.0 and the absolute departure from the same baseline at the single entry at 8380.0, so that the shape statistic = 1.1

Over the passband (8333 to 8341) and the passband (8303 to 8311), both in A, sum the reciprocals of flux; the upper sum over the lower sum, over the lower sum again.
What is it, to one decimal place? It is 1.4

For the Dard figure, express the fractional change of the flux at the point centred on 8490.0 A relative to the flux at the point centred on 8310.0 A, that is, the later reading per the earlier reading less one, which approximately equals -0.14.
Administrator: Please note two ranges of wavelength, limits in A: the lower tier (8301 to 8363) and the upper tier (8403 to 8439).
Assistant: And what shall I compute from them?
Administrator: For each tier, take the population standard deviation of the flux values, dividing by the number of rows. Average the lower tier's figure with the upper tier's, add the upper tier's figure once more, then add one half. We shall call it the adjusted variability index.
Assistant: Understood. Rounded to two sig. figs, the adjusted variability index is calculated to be 2.6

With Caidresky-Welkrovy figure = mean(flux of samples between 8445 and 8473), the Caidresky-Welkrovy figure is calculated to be 5.9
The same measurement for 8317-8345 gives 6.6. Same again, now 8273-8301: 6.5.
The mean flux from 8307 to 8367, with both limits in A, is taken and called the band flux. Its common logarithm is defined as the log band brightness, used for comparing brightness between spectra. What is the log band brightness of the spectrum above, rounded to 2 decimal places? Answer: 0.82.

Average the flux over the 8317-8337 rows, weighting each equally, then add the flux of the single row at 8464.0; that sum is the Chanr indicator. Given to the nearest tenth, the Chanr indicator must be 13.0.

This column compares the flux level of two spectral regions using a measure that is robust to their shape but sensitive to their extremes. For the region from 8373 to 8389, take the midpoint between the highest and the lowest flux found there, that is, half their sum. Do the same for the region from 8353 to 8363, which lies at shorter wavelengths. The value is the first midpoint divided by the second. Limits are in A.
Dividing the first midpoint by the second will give 0.97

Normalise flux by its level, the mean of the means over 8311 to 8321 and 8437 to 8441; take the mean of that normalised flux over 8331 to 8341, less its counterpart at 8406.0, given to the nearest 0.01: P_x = 0.10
